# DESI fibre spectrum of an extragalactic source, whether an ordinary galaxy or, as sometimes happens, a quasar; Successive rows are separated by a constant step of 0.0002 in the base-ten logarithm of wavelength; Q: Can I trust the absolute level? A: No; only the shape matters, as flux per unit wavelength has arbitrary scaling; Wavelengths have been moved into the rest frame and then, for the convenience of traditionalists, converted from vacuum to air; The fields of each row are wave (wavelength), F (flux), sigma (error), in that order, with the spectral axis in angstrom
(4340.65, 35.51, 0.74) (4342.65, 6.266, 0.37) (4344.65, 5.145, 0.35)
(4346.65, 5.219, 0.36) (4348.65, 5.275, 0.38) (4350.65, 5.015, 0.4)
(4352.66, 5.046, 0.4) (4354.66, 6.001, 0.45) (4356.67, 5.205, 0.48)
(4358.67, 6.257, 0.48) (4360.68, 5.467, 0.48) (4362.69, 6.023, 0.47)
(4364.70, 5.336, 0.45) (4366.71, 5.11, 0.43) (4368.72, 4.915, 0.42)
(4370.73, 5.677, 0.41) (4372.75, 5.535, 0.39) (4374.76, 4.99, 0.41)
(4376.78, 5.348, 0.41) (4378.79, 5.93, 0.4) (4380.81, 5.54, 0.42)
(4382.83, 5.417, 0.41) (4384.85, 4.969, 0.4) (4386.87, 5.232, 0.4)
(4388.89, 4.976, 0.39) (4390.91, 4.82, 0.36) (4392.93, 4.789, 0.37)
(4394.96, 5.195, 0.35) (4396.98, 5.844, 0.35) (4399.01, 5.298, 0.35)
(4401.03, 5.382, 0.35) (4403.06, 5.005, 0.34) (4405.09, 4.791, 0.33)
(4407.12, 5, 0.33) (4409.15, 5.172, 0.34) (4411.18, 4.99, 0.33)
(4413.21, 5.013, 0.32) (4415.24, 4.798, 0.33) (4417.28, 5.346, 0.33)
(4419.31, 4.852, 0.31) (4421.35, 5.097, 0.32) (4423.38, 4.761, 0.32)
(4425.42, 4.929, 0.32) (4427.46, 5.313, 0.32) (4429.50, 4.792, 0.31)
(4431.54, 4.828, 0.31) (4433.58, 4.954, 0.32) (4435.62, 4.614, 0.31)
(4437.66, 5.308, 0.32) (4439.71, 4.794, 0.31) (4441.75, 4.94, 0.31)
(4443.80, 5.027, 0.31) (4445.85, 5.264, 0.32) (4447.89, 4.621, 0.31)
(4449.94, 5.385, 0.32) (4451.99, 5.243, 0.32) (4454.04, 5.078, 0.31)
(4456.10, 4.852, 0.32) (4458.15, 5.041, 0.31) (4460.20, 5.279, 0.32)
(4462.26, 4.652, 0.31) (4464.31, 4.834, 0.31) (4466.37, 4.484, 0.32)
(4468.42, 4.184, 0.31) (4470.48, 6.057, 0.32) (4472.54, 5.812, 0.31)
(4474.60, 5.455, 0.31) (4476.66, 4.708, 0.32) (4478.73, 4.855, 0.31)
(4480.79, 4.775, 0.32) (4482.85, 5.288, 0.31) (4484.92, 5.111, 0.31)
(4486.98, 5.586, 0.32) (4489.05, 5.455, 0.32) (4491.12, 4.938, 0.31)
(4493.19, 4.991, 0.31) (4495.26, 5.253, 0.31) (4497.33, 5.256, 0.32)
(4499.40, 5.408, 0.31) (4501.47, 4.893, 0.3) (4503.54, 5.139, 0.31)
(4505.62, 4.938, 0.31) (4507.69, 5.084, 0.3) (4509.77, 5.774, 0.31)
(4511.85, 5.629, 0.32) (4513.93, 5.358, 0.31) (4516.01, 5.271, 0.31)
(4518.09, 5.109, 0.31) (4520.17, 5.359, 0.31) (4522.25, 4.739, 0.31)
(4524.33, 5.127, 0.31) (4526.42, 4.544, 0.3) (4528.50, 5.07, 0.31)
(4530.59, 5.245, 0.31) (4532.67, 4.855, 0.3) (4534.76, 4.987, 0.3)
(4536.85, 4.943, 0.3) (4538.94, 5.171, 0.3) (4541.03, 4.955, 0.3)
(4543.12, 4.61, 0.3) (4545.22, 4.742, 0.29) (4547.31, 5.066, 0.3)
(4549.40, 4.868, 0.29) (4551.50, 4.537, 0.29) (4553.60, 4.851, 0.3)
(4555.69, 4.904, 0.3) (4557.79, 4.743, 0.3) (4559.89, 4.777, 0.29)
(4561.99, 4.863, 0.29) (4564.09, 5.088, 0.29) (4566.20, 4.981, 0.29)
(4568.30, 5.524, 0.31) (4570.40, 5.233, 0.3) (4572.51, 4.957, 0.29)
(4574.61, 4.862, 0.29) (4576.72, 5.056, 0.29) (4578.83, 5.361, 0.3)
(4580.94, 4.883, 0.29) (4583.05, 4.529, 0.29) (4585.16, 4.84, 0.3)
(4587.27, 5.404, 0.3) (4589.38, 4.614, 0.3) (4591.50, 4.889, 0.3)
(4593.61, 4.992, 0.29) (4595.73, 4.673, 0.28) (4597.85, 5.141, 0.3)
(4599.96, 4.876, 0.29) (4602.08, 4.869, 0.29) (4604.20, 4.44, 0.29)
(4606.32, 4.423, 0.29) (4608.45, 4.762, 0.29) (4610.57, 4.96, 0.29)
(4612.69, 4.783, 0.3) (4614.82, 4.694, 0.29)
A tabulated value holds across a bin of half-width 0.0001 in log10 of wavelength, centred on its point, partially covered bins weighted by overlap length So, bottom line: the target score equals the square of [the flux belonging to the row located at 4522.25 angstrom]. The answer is 22.5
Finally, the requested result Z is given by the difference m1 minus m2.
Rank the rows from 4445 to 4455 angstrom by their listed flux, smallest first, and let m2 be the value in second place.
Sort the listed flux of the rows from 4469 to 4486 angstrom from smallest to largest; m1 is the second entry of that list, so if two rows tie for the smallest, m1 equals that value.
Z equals -0.3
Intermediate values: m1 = 4.775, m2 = 5.078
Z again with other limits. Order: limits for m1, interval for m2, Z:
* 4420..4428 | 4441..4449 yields 0.0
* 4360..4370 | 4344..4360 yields 0.1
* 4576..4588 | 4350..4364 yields -0.2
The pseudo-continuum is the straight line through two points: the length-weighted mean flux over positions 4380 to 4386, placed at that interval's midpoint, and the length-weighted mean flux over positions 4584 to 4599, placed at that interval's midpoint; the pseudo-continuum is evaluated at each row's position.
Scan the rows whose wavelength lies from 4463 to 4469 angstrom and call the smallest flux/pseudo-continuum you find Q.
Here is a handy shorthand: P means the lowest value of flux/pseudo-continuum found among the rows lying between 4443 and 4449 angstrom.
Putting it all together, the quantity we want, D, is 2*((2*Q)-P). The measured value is 1.47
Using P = 0.89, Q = 0.81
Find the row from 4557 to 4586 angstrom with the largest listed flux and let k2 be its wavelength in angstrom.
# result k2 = 4568.30 angstrom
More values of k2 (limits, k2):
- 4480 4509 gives 4486.98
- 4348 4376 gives 4358.67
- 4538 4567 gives 4538.94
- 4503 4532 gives 4509.77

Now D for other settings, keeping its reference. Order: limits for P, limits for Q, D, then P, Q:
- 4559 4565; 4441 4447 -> 1.89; 0.96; 0.95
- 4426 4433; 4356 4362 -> 2.06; 0.92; 0.97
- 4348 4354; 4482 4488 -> 2.12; 0.94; 1.00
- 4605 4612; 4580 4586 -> 1.86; 0.90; 0.92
